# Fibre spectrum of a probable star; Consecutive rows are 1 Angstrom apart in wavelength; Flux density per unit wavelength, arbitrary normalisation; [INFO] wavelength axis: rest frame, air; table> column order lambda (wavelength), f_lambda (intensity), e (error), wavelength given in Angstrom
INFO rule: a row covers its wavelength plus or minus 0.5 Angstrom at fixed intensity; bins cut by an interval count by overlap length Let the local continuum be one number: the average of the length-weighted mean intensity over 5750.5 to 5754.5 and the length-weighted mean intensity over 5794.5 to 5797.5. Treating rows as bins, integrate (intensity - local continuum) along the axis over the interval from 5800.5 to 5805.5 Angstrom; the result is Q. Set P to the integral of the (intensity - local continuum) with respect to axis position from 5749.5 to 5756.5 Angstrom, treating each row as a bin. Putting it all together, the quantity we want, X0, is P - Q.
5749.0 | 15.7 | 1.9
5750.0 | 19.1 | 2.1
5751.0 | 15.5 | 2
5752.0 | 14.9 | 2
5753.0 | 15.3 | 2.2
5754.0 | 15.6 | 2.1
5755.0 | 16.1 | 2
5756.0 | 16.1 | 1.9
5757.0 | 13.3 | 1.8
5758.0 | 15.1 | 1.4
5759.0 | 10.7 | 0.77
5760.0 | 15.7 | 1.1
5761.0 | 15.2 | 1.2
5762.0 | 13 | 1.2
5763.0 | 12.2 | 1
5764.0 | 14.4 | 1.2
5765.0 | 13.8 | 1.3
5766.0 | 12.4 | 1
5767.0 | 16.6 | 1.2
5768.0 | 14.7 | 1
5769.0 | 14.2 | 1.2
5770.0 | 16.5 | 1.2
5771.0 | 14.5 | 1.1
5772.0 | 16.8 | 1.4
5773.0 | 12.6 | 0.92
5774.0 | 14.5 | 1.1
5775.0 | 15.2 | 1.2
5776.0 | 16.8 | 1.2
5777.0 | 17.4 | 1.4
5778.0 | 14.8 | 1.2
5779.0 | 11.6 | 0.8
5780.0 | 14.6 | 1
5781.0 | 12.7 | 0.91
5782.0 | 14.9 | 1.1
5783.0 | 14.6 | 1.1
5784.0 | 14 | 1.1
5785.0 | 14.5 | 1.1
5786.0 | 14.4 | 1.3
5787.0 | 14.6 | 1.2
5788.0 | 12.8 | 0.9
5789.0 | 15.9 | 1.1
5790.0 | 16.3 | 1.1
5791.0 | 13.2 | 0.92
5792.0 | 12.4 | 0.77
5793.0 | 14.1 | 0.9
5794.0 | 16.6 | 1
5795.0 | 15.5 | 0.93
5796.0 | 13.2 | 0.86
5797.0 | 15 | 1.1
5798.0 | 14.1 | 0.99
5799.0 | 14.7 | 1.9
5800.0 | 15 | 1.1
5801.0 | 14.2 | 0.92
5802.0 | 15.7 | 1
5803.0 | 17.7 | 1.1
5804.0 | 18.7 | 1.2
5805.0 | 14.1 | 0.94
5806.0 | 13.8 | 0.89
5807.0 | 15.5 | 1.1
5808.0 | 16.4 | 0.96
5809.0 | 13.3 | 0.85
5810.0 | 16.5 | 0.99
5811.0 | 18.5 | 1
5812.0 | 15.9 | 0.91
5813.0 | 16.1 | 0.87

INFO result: 2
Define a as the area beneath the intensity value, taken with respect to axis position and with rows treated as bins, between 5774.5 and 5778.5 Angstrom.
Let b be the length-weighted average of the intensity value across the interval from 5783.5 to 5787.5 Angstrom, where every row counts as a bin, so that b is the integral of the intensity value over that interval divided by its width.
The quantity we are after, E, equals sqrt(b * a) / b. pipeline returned 2.11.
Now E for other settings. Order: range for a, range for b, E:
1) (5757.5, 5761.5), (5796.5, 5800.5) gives 1.96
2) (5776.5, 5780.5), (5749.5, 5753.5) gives 1.90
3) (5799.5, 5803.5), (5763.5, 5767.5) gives 2.09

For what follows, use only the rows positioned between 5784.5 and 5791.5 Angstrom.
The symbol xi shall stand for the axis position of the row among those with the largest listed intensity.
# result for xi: 5790.0 Angstrom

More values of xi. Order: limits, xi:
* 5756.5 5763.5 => 5760.0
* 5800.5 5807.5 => 5804.0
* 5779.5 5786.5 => 5782.0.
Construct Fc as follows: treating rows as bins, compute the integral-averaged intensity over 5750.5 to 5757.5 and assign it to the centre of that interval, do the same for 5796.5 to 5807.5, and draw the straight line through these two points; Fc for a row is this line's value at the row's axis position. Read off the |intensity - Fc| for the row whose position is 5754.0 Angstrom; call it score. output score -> 0.3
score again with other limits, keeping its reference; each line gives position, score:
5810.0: 1.2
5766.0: 2.9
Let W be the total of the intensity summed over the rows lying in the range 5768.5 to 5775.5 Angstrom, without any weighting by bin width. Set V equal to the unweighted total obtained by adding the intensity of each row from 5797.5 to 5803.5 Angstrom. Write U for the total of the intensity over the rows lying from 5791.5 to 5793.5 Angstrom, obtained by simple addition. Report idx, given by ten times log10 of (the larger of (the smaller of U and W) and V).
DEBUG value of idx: 19.6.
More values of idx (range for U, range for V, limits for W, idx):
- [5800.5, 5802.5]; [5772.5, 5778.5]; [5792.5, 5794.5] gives 19.6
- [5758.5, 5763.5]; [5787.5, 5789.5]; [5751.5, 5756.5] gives 18.2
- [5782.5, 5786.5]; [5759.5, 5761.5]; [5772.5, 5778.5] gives 17.6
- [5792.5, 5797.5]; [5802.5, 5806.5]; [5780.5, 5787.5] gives 18.7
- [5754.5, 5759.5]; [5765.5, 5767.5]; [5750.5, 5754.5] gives 17.9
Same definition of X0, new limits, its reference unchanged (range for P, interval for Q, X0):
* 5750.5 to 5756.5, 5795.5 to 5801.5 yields 7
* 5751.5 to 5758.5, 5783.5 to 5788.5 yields 6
